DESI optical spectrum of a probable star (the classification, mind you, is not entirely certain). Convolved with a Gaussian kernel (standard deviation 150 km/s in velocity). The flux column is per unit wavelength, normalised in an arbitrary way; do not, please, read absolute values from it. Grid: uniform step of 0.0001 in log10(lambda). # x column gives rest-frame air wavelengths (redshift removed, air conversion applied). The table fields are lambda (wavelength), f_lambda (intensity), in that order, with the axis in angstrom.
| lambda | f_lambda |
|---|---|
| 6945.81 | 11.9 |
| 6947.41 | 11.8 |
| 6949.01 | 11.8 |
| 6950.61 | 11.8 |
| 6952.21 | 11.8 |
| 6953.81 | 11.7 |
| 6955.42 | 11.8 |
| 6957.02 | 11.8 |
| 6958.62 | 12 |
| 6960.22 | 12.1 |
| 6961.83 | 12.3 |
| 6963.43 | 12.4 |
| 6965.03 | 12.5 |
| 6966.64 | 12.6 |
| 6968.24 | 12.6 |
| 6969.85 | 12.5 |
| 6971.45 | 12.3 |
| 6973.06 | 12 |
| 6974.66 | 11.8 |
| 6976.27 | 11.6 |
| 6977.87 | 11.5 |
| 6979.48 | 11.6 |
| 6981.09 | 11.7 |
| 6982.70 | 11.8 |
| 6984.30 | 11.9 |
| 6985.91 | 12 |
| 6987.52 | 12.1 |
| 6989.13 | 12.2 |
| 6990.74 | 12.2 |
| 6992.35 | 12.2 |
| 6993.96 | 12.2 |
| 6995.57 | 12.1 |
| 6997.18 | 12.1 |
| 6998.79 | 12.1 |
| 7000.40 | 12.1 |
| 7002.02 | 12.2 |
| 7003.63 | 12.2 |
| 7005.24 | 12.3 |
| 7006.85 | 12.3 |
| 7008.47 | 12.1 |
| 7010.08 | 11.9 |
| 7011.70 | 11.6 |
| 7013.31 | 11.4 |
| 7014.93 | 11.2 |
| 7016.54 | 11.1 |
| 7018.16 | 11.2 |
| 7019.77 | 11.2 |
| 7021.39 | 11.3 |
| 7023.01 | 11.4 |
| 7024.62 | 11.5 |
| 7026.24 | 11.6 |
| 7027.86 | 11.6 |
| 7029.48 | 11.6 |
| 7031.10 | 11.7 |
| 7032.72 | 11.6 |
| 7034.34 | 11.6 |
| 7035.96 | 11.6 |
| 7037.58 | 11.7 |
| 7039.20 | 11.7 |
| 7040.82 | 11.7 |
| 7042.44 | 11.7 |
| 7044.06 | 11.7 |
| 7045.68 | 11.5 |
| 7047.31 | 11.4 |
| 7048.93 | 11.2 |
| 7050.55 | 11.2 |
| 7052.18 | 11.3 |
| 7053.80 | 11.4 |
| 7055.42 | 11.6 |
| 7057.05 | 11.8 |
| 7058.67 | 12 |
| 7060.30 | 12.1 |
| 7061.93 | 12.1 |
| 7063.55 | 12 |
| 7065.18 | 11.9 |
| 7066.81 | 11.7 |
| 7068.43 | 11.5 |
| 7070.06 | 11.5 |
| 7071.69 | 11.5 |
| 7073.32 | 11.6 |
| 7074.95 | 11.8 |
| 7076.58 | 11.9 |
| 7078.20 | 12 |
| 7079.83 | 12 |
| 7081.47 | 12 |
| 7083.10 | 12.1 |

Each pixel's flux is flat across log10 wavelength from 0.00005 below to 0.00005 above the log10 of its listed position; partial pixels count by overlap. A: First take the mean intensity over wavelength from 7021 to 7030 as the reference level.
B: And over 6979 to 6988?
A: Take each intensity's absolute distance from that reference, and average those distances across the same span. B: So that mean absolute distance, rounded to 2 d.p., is 0.35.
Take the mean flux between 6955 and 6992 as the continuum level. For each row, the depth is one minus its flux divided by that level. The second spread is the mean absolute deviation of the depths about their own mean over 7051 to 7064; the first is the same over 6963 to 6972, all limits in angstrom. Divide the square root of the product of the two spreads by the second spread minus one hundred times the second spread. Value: -0.0058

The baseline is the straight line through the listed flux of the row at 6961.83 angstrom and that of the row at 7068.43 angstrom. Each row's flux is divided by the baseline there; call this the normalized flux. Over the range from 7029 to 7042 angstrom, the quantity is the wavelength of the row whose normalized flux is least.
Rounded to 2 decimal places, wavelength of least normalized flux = 7029.48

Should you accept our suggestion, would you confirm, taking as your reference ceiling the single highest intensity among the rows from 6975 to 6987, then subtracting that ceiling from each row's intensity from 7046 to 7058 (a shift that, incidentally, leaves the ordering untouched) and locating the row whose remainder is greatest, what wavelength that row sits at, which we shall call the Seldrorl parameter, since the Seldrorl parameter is 7057.05 angstrom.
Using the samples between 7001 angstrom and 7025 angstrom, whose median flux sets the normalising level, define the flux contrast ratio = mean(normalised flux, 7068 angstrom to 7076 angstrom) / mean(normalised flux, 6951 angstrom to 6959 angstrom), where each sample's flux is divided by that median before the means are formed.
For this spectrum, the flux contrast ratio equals 0.98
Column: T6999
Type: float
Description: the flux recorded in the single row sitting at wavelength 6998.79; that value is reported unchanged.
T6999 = 12.1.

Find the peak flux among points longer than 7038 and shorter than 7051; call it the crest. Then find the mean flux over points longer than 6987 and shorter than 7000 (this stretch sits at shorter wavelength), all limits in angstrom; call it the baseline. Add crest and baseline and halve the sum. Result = 11.9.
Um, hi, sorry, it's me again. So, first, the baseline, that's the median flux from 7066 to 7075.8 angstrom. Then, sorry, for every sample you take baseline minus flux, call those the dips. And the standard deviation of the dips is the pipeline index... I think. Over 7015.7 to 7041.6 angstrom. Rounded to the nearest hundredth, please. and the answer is 0.20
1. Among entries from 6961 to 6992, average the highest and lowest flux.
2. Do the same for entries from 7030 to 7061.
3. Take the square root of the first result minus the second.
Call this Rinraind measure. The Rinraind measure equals 0.63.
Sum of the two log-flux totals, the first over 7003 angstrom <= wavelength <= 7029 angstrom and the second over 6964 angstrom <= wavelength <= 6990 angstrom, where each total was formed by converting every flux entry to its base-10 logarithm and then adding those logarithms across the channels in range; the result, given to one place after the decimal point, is 34.3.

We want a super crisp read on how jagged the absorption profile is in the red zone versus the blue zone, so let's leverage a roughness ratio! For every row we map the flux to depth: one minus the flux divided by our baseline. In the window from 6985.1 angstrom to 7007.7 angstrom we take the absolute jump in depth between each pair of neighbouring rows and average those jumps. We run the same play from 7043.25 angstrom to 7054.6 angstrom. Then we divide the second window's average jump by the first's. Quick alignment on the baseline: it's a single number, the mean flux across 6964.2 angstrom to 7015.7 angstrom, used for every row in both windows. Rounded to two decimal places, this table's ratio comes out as 3.03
